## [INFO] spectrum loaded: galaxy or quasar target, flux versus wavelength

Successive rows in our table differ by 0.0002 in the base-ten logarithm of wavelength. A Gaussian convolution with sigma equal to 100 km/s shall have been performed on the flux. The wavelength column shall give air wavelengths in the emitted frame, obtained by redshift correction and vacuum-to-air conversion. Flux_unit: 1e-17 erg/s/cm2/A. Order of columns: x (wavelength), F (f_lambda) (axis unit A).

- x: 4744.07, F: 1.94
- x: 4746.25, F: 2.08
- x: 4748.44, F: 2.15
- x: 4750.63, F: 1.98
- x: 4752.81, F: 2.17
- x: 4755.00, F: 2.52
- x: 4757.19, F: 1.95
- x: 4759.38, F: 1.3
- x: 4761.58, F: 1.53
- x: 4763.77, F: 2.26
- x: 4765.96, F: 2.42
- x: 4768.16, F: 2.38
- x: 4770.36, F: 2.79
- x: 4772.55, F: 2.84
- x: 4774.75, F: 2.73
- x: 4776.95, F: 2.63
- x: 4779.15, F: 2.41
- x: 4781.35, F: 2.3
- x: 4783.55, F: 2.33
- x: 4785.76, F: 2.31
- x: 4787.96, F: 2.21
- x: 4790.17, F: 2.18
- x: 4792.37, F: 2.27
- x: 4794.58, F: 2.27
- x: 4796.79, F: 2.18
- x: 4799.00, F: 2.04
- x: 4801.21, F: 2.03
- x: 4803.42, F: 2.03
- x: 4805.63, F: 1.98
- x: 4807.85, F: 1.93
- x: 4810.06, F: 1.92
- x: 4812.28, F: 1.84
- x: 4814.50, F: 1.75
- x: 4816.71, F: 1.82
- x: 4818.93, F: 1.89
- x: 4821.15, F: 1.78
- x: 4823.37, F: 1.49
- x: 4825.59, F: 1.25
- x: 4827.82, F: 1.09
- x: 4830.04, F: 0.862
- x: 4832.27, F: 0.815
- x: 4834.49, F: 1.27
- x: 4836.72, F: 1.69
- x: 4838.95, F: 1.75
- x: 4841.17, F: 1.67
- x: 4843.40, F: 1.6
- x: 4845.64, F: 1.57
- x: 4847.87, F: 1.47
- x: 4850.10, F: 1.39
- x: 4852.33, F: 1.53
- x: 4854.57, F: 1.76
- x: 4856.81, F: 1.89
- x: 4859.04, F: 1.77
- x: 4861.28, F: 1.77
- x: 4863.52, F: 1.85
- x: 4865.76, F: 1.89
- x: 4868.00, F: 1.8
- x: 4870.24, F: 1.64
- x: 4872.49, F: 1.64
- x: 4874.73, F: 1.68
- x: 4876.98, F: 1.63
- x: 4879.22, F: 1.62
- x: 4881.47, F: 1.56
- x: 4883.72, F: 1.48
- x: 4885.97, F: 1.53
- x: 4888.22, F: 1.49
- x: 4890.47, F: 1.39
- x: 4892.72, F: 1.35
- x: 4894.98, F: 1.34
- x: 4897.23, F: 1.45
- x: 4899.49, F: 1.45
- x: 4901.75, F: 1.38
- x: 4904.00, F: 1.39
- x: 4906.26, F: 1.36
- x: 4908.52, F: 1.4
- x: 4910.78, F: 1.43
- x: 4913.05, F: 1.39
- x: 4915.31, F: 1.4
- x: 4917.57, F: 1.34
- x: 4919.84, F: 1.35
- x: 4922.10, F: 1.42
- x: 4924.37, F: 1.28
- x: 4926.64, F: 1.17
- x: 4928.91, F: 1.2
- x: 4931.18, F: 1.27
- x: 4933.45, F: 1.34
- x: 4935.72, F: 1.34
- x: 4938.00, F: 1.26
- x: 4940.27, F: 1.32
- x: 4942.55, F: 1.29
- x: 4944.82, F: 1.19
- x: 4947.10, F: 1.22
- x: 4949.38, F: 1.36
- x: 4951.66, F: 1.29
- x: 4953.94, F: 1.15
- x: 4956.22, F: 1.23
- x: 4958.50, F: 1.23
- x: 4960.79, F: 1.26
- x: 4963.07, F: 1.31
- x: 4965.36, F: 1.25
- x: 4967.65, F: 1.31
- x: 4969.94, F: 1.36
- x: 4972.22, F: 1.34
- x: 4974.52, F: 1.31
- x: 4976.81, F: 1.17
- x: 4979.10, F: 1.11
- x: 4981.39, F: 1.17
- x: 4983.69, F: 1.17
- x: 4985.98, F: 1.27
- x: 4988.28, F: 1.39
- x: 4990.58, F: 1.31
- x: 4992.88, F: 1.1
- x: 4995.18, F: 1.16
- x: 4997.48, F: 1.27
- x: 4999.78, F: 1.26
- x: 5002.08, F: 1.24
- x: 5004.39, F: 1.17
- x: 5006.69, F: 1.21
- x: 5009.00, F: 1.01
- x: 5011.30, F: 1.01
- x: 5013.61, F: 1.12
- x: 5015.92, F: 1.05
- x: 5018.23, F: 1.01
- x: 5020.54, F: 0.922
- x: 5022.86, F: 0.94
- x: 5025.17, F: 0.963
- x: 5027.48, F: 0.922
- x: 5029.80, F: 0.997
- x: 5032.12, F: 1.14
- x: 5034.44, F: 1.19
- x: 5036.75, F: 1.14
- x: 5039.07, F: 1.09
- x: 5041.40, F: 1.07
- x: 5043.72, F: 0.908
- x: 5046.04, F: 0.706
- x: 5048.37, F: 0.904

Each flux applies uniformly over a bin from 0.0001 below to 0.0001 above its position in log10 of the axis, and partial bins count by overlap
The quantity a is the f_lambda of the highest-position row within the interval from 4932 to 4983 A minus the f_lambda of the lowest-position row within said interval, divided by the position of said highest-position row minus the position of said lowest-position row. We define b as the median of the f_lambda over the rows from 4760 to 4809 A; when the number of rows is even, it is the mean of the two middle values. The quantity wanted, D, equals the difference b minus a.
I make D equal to 2.3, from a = -0.004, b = 2.3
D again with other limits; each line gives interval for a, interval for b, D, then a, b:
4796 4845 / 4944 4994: 1.3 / -0.012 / 1.3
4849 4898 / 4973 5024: 1.2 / 0.001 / 1.2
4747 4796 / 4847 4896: 1.6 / 0.003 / 1.6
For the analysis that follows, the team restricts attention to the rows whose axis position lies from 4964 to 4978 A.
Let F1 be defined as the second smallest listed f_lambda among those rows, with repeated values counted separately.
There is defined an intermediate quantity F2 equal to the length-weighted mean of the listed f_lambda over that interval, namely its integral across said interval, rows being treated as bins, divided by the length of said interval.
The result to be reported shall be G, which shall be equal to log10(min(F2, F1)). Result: 0.097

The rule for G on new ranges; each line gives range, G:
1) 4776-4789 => 0.362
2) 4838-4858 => 0.167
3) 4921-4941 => 0.079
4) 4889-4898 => 0.130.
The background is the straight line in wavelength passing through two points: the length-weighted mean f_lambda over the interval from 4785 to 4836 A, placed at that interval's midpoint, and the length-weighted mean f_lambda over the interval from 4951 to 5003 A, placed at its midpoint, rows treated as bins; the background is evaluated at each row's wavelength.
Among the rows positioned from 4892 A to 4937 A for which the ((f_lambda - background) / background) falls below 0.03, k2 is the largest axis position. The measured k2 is 4935.72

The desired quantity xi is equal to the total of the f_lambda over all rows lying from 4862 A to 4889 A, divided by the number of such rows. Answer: 1.7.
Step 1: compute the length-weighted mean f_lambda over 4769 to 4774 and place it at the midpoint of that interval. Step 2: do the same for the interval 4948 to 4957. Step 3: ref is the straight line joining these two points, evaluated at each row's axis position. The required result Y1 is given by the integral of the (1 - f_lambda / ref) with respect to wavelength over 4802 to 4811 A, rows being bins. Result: 1.9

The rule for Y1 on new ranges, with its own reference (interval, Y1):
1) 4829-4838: 4.3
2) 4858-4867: 0.9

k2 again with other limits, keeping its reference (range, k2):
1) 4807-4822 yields 4821.15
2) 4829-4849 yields 4847.87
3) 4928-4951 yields 4949.38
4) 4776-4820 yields 4814.50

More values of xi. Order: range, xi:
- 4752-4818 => 2.2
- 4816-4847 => 1.5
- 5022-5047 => 1.0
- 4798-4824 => 1.9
